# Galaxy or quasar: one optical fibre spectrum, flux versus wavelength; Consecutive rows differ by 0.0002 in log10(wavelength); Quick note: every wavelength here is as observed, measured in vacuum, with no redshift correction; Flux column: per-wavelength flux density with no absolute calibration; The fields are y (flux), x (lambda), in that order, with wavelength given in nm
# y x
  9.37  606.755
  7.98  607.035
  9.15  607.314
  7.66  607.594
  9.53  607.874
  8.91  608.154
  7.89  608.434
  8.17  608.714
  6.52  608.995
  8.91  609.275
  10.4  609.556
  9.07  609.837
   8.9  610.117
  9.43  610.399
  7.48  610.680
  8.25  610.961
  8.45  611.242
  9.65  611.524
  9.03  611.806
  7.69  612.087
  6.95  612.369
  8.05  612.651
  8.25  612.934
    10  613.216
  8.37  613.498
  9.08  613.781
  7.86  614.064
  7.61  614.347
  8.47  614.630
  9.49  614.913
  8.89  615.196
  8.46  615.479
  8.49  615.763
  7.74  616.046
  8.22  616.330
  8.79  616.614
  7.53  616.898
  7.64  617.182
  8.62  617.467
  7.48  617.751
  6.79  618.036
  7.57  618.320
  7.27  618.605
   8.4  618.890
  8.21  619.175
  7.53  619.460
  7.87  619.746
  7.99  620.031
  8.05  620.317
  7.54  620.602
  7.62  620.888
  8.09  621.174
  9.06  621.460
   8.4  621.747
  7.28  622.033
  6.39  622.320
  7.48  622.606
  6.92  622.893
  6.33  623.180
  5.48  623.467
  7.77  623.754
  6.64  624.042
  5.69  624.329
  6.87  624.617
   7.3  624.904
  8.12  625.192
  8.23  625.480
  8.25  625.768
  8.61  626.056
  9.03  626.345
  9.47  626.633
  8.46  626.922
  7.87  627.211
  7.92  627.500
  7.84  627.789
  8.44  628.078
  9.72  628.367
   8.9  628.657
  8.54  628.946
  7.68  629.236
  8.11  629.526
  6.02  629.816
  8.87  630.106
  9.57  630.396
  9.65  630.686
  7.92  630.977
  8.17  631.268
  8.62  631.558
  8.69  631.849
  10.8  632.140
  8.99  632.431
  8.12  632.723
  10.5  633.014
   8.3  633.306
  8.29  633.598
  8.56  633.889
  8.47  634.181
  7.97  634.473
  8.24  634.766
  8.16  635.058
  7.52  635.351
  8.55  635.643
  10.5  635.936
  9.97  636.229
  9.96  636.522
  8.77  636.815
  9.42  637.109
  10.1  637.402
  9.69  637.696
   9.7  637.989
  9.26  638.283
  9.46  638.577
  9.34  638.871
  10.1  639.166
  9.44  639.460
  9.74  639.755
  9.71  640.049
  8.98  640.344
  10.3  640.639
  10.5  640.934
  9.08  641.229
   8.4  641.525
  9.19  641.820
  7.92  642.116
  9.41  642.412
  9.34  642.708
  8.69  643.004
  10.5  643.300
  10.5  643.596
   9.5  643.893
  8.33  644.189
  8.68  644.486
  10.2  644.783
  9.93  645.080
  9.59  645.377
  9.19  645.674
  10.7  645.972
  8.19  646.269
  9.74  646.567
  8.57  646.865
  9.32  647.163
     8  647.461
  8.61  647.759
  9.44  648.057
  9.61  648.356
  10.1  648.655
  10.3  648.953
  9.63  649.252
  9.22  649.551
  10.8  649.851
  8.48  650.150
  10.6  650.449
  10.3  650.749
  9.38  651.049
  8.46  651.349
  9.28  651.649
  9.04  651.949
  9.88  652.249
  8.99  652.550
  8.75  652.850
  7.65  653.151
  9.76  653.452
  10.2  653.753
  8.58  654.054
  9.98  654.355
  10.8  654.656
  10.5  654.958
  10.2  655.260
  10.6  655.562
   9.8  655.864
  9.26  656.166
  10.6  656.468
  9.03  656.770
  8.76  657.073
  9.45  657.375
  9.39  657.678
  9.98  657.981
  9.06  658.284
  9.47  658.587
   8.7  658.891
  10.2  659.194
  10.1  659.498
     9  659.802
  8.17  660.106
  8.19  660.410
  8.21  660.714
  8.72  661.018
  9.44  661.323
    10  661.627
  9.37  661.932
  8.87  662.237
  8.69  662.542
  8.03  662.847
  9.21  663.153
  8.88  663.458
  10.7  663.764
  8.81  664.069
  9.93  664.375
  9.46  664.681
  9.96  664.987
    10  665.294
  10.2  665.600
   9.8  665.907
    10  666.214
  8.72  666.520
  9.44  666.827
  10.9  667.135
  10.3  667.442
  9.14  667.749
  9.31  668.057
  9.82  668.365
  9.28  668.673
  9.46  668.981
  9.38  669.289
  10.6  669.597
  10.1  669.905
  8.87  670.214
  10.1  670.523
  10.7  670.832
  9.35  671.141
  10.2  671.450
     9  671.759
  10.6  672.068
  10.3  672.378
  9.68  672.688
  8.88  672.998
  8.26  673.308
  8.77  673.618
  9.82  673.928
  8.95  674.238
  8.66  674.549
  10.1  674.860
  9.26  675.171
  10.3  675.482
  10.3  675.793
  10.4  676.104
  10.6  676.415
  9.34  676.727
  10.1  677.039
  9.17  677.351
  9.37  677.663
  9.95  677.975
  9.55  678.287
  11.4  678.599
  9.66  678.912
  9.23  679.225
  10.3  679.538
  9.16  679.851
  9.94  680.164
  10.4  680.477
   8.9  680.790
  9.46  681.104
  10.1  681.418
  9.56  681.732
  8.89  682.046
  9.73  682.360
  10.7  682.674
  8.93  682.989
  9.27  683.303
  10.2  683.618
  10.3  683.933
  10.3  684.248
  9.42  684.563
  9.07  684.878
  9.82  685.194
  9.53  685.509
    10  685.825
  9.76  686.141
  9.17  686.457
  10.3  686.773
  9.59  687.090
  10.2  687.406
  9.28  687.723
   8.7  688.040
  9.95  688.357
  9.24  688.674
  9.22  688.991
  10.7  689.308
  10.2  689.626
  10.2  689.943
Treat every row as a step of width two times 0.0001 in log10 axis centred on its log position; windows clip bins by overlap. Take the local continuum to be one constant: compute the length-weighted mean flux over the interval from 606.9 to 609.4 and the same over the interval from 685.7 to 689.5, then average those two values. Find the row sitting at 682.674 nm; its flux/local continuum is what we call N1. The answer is 1.19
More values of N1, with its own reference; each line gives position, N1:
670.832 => 1.19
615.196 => 0.99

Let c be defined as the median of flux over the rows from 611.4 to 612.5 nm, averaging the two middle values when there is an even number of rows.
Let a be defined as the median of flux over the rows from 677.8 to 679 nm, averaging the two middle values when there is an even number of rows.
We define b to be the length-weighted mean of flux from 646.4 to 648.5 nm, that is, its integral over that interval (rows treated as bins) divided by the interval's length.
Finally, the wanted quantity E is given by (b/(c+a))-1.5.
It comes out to -1.00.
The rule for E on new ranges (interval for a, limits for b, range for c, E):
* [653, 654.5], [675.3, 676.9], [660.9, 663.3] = -0.96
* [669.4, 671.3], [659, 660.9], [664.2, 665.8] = -1.05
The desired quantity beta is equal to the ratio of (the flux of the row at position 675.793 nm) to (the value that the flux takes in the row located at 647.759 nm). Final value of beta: 1.20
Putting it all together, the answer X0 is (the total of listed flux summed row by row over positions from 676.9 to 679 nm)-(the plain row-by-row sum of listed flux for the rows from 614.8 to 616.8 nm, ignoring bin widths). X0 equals 9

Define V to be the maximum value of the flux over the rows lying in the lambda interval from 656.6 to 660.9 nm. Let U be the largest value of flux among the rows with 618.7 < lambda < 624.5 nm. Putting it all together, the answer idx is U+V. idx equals 19.3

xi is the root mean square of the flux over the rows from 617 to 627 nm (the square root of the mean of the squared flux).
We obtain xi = 7.7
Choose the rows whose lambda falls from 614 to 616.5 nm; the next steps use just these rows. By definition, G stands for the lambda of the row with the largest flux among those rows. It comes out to 614.913 nm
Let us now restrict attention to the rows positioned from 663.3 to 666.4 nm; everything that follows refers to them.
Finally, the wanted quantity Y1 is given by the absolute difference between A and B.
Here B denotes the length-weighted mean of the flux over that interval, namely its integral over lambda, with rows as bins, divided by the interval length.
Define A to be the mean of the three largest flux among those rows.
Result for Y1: 0.54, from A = 10.3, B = 9.8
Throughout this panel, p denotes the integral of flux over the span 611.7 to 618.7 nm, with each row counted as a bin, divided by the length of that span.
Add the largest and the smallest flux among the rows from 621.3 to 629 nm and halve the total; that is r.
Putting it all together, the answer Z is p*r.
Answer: 62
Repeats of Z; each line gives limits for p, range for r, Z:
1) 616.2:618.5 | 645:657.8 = 72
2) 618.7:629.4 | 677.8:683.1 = 80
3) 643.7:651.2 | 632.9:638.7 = 85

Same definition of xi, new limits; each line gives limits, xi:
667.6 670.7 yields 9.6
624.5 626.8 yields 8.3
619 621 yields 7.8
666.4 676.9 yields 9.7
